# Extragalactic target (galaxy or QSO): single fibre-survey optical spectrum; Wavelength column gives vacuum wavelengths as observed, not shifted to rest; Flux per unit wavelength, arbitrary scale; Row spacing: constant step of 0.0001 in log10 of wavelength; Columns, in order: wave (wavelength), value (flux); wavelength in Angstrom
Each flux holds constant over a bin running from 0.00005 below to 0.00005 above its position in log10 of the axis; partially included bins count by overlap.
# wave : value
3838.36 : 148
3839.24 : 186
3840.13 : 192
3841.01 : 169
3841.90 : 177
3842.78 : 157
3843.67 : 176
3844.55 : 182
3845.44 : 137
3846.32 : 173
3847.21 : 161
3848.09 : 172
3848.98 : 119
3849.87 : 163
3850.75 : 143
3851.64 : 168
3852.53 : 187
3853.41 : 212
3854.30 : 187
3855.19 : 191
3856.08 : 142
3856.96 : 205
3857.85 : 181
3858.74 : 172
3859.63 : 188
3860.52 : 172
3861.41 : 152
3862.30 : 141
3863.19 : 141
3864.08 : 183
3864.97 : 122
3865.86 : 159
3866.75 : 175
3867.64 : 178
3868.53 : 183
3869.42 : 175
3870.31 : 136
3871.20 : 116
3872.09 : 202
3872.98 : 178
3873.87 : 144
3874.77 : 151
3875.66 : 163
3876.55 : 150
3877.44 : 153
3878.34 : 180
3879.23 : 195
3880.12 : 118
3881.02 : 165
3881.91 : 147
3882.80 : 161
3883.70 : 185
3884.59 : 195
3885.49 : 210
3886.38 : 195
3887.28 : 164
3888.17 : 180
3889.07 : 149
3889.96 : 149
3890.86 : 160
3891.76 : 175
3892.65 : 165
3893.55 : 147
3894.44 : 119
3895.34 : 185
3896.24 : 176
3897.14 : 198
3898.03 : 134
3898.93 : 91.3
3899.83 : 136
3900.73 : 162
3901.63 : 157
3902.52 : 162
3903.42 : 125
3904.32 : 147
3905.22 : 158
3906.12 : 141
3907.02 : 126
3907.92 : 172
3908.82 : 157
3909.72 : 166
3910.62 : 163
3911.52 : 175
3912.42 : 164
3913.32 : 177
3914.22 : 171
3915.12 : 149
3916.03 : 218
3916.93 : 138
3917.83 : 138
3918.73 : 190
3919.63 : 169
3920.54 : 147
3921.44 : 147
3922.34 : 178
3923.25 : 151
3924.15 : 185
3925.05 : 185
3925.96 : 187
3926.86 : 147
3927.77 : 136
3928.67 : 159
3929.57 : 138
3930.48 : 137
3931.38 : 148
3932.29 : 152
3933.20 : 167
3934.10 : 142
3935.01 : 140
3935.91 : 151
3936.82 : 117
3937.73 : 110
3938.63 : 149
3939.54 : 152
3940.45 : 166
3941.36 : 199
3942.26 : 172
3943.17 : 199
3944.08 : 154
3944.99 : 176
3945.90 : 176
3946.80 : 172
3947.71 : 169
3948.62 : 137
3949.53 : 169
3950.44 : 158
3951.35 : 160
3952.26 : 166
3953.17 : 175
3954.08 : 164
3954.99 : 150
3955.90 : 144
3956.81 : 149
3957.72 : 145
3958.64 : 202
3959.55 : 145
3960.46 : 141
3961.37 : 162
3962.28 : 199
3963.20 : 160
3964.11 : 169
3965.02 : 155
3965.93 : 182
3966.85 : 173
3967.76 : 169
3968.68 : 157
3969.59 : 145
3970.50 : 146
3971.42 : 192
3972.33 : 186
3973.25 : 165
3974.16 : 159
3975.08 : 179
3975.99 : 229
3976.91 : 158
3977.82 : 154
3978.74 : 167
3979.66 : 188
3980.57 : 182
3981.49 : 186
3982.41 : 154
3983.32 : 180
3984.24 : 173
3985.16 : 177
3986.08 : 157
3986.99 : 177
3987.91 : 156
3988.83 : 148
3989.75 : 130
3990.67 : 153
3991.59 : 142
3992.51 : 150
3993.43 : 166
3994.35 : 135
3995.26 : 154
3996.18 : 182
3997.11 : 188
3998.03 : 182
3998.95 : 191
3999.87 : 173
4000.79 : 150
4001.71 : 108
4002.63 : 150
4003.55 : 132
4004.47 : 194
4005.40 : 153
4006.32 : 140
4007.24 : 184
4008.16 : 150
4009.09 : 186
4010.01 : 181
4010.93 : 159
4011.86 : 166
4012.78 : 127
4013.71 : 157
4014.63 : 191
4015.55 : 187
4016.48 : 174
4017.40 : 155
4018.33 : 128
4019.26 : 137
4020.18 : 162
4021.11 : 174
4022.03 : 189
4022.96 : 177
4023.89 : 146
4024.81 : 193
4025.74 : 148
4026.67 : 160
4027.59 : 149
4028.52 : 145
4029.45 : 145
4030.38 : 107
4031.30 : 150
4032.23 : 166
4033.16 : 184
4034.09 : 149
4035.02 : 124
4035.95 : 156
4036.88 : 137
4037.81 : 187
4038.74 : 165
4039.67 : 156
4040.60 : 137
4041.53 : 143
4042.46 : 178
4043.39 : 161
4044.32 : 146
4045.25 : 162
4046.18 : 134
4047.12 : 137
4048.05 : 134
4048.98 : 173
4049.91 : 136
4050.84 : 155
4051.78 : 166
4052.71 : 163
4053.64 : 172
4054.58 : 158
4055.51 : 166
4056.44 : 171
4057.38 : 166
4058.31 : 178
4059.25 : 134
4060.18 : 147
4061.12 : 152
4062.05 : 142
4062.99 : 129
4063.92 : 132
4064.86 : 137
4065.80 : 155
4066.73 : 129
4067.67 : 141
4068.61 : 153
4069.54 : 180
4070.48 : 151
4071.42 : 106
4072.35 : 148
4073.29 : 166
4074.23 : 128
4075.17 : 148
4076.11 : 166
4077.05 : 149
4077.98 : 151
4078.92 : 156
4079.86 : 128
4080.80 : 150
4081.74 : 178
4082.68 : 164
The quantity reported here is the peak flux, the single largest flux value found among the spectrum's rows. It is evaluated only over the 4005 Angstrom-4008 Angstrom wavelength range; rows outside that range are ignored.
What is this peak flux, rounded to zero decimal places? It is 184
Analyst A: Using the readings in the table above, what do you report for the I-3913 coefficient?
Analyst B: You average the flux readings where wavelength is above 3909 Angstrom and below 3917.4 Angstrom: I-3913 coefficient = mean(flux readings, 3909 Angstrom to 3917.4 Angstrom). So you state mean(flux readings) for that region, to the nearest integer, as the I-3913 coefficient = 169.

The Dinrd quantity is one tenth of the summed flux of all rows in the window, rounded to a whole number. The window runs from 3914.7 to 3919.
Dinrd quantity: 83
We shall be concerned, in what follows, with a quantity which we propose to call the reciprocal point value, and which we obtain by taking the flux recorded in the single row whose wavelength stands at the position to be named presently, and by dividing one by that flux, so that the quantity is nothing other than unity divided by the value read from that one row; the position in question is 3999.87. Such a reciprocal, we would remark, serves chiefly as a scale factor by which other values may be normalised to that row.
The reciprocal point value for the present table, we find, 0.0058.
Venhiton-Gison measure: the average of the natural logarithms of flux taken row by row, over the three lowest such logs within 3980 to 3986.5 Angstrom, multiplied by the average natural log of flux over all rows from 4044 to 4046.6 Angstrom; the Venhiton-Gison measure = 25.4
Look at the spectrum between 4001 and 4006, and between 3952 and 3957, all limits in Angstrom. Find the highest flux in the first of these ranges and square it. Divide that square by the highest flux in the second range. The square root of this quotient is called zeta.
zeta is 14.7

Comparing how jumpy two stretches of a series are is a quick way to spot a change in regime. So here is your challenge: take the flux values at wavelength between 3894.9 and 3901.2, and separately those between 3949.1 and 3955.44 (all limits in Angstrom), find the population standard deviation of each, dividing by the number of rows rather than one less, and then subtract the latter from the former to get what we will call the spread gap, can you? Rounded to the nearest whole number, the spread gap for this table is 27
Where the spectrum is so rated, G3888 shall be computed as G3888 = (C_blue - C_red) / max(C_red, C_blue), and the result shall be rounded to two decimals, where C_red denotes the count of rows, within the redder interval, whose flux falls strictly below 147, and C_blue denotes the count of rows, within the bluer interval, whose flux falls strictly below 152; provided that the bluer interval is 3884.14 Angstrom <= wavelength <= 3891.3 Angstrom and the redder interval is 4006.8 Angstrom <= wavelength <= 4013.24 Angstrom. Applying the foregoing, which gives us 0.50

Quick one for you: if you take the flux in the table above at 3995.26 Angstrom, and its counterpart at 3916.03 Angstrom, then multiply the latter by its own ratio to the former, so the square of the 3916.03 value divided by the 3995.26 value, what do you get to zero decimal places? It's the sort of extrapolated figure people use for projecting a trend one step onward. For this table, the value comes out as 309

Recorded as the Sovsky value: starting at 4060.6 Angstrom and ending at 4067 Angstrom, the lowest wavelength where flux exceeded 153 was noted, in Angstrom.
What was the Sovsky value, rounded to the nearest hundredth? 4065.80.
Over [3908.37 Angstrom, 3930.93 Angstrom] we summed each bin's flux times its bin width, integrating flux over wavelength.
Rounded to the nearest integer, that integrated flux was 3675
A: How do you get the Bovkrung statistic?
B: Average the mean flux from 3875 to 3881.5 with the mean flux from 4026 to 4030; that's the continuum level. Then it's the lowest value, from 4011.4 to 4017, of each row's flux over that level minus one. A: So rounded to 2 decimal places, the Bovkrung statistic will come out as -0.18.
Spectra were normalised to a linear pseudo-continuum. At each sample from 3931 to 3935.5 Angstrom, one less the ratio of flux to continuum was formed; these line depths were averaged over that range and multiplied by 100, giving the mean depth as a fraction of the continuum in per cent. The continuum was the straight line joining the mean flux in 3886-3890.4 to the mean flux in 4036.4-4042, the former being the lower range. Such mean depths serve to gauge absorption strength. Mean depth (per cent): 8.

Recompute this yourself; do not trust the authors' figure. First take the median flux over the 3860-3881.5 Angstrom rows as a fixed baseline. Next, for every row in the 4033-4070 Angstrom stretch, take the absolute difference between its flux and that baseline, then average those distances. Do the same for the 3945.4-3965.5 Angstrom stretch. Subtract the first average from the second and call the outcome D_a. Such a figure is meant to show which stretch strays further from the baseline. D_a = -3.0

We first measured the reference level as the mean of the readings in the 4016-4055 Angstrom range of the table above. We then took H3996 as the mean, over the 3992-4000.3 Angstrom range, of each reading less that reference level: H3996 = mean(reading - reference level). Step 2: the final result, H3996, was 14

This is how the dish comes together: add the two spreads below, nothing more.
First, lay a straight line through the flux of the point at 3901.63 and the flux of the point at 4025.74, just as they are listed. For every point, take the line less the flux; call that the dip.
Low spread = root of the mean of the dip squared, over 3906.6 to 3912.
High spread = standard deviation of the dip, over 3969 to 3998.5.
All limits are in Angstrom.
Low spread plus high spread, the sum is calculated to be 37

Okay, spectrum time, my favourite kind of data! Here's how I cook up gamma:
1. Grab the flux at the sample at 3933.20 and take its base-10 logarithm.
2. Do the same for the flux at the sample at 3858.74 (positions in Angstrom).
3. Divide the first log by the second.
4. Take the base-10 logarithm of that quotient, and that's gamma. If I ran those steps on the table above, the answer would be -0.002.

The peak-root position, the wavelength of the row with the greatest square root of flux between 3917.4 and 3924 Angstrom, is 3918.73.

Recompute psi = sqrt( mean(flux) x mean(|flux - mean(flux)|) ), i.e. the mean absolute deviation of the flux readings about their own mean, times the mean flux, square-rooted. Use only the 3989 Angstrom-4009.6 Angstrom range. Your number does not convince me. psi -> 56.0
